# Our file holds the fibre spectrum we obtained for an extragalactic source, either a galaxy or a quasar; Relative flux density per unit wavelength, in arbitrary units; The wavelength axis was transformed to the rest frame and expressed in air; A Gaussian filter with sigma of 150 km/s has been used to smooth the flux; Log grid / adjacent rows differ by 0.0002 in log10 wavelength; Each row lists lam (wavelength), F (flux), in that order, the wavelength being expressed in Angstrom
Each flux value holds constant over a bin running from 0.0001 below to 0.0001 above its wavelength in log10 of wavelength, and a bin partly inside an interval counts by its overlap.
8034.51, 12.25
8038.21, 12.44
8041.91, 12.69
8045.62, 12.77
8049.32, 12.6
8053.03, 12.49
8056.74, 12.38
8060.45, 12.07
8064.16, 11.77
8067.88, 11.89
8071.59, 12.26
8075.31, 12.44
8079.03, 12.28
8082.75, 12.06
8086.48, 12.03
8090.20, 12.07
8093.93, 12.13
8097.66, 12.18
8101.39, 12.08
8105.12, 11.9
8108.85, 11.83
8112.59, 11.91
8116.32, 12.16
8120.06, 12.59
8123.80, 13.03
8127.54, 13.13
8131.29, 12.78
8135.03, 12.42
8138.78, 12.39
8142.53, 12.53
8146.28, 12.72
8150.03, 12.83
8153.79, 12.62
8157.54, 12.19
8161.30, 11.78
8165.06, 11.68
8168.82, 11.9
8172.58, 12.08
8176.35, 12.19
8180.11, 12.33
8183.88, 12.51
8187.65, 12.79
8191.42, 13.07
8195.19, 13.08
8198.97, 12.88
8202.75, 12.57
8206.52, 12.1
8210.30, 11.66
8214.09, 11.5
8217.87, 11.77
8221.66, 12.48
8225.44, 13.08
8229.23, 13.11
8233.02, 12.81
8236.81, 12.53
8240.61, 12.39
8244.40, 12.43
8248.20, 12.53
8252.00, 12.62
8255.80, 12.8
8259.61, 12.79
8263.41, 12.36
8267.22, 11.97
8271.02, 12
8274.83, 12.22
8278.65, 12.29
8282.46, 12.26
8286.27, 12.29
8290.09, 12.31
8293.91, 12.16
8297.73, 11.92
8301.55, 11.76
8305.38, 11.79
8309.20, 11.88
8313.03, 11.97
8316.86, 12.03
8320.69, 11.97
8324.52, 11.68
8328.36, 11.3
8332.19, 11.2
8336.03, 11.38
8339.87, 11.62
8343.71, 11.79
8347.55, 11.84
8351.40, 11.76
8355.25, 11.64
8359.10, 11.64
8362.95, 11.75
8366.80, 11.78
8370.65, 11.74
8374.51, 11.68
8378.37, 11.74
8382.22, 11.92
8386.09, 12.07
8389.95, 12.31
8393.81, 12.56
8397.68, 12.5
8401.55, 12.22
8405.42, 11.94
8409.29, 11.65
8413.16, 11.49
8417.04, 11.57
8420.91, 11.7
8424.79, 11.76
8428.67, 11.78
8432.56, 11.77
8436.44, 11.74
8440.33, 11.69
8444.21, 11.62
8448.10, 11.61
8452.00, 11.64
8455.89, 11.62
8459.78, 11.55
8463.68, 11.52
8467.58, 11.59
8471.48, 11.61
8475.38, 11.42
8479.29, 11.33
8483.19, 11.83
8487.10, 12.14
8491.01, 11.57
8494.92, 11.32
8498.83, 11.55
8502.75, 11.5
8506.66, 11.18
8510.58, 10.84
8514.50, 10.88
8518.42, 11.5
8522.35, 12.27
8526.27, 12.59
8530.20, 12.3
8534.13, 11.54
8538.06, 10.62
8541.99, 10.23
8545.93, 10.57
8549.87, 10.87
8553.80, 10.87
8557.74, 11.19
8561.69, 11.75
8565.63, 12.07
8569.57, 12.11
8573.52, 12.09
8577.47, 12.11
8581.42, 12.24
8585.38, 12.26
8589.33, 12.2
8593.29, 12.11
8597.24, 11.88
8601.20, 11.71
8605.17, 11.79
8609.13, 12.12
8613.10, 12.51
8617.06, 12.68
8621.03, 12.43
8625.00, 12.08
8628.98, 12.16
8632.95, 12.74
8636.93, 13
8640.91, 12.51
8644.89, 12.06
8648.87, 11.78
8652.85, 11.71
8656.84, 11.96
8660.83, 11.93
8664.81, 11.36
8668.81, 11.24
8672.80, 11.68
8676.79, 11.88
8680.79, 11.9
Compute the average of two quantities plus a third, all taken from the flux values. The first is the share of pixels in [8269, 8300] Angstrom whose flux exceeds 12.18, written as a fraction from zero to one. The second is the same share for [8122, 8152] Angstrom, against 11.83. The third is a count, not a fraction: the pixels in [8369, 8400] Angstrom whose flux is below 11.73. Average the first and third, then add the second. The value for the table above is 1.8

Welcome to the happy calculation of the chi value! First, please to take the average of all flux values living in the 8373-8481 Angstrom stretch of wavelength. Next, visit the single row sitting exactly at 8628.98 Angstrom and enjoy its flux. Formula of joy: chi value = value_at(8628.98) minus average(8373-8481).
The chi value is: 0.39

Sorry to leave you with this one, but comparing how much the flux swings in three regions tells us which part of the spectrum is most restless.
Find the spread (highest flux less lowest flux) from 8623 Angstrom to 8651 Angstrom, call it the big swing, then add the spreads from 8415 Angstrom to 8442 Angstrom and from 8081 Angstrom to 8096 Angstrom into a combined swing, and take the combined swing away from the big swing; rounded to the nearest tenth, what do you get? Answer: 0.9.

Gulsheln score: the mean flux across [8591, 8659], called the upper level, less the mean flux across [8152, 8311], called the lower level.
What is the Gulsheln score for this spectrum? -0.13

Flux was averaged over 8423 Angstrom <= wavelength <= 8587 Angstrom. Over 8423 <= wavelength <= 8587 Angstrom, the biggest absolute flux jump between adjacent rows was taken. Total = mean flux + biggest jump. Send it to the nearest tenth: 12.5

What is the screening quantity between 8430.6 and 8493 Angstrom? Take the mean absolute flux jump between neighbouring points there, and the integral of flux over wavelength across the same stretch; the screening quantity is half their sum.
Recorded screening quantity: 363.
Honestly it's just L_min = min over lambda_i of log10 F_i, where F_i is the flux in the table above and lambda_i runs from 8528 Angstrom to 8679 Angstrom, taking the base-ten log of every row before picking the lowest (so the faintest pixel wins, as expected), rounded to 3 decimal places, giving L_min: 1.010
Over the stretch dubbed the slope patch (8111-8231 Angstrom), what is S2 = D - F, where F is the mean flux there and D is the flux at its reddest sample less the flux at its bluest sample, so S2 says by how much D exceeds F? -11.2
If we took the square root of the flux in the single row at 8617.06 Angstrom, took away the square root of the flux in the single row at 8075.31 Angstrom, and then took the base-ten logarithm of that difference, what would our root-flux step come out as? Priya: -1.47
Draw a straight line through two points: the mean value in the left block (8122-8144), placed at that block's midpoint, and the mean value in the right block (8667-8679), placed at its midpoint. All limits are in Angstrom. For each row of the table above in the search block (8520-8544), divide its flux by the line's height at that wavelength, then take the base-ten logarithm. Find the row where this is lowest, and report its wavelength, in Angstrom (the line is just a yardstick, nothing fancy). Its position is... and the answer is 8541.99 Angstrom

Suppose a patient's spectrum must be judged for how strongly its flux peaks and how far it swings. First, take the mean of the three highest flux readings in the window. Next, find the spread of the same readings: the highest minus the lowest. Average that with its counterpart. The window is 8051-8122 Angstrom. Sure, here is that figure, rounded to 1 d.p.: 6.7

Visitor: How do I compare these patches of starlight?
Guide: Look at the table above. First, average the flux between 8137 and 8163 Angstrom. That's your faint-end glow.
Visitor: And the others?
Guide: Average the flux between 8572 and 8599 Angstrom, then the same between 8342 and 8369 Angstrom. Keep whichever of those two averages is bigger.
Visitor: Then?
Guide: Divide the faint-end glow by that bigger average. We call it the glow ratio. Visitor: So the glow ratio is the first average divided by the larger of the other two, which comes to 1.03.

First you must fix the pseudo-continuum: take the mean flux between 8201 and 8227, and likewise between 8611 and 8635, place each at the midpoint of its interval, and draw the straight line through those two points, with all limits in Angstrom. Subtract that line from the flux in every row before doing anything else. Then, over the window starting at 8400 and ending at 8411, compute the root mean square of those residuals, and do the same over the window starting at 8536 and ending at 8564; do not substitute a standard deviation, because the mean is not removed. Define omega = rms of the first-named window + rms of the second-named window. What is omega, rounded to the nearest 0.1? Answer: 2.0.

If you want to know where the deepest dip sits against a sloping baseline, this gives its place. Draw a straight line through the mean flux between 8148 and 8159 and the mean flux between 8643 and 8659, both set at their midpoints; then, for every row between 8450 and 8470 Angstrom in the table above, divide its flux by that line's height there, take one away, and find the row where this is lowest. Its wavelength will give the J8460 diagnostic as 8463.68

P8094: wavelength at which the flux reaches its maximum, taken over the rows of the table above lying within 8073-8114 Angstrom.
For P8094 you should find 8075.31 Angstrom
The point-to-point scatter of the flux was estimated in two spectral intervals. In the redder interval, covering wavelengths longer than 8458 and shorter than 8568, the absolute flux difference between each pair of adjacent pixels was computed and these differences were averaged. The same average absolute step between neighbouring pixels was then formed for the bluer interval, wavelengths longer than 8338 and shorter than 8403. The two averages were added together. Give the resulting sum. 0.45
